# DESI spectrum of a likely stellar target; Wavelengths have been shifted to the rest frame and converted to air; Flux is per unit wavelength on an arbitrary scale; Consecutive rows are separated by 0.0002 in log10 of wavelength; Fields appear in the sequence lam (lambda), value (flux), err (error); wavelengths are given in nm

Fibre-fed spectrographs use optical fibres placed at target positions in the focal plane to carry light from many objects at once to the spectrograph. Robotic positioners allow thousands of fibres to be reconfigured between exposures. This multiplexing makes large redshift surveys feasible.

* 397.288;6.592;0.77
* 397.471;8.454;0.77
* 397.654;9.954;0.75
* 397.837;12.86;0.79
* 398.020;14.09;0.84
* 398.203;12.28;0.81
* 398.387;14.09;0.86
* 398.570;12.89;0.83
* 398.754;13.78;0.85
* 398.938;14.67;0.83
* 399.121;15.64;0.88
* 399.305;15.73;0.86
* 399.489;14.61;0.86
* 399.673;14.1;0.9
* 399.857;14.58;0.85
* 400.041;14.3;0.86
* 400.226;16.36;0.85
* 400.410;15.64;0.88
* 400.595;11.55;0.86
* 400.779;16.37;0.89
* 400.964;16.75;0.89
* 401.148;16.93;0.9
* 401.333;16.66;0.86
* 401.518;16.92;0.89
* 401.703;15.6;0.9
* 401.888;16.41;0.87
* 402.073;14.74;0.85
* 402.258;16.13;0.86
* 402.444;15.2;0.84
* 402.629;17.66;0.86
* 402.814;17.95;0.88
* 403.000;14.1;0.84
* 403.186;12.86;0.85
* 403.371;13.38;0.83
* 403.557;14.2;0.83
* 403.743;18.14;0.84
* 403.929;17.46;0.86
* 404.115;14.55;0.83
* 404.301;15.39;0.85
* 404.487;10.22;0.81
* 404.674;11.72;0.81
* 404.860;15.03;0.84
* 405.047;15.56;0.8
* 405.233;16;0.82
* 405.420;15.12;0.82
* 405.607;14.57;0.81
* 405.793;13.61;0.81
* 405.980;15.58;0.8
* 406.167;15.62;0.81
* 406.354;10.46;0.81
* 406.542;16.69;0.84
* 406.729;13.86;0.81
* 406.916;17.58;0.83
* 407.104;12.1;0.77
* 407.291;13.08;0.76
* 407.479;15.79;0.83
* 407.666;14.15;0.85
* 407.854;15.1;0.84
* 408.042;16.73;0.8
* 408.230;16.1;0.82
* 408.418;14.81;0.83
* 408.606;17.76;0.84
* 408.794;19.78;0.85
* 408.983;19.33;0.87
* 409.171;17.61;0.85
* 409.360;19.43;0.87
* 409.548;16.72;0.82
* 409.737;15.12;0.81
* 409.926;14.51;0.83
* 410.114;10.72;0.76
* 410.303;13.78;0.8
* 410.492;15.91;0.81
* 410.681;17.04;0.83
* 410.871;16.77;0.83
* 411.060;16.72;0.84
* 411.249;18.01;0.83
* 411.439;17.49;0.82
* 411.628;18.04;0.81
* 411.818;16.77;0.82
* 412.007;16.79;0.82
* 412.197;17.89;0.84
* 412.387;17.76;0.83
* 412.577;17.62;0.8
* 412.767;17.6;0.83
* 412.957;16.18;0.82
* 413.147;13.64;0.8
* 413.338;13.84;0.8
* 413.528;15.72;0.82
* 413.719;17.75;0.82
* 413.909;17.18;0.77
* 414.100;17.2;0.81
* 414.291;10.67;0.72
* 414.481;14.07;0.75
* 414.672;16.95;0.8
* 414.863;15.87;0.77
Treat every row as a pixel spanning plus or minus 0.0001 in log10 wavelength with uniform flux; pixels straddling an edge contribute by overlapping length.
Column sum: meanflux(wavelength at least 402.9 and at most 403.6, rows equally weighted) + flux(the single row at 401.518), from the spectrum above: 30.6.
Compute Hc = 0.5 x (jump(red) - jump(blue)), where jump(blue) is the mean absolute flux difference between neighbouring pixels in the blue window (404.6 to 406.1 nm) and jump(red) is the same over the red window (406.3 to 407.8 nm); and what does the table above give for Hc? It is 1.1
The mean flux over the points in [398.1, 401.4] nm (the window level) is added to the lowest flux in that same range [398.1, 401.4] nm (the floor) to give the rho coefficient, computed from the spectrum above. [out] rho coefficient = 26.4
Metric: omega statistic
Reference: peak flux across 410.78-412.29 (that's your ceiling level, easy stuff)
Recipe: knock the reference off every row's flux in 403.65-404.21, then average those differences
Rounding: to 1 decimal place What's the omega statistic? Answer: -1.3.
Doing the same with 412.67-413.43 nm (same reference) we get -2.7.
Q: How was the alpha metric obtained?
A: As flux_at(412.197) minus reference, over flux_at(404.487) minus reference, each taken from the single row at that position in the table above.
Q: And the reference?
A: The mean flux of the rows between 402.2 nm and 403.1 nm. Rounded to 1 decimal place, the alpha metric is -0.3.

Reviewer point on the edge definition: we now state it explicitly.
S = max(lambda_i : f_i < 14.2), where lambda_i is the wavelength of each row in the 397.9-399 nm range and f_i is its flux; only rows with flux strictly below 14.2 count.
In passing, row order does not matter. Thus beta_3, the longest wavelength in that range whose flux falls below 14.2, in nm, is 398.754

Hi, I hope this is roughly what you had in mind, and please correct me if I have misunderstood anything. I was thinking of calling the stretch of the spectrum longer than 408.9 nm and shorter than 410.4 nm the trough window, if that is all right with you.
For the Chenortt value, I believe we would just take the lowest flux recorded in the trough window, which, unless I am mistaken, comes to 10.72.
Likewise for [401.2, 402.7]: 14.74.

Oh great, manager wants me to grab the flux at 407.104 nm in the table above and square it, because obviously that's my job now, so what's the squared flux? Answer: 146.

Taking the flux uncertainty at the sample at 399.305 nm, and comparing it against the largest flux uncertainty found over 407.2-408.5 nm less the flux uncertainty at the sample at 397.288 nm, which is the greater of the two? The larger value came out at 0.860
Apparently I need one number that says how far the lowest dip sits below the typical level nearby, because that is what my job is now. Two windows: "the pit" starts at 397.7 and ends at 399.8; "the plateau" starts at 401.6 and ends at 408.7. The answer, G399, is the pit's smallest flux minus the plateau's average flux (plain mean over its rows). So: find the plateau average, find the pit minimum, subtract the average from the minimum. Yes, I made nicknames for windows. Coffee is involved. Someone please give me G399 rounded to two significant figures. -2.7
